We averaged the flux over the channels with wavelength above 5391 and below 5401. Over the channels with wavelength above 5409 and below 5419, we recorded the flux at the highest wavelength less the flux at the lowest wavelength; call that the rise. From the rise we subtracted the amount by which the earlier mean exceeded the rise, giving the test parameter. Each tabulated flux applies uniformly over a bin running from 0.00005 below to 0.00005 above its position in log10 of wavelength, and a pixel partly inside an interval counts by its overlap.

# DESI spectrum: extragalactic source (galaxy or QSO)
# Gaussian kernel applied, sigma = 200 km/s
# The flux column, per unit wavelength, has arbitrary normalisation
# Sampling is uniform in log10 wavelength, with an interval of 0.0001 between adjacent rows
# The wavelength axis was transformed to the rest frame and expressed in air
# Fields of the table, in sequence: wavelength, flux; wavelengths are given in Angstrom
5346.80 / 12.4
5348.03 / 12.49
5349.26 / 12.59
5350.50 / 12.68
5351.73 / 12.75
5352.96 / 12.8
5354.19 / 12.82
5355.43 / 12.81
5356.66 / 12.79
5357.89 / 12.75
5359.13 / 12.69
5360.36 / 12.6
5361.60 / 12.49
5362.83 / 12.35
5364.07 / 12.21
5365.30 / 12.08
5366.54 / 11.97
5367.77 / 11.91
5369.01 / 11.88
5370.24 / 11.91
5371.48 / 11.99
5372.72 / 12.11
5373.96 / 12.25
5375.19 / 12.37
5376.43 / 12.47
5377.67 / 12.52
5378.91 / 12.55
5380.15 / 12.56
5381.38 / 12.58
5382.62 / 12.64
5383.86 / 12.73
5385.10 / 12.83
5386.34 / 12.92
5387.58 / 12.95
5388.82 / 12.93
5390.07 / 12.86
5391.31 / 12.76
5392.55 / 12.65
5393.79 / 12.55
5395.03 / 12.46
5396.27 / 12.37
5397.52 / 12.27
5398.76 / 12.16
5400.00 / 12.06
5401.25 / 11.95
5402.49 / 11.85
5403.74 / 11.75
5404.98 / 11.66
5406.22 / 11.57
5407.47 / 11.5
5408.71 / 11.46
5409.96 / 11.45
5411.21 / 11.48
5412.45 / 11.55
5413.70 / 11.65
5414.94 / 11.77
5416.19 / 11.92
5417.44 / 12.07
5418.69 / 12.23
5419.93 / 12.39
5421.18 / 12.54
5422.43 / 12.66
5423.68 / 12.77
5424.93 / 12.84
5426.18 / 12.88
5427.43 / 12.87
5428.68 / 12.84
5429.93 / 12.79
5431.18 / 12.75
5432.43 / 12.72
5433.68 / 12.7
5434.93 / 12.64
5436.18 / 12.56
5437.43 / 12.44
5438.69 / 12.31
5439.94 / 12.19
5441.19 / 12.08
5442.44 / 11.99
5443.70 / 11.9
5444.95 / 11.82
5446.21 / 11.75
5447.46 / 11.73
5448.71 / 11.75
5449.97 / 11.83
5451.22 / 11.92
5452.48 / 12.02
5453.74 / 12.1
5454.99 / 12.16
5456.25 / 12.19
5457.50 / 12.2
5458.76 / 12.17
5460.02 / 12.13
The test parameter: -10.8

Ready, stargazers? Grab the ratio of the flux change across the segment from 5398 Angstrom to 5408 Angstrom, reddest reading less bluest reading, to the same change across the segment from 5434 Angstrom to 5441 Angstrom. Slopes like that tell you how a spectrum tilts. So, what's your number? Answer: 1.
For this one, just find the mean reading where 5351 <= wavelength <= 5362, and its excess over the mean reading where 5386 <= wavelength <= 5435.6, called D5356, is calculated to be 0.42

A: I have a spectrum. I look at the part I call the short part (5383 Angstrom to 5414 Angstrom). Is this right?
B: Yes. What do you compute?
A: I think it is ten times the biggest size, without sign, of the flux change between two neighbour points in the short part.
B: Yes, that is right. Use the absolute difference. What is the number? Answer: 1.1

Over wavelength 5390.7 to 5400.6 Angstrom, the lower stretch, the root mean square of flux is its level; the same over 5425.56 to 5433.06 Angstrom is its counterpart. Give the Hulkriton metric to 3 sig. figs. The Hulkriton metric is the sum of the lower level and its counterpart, 25.2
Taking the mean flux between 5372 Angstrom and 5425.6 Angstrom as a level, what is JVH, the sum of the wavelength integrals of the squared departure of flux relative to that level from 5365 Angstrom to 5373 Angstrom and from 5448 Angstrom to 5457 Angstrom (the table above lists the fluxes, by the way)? 1.7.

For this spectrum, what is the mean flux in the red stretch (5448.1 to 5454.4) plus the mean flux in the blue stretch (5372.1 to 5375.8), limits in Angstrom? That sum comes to 24.2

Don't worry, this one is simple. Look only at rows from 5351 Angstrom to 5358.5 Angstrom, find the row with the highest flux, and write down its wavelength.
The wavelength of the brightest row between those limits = 5354.19 Angstrom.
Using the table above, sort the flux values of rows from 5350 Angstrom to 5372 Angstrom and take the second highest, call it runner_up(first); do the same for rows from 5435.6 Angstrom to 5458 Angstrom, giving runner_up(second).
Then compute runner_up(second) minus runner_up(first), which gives -0.37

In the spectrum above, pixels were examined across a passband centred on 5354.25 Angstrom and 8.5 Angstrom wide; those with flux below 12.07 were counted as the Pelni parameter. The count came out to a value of 0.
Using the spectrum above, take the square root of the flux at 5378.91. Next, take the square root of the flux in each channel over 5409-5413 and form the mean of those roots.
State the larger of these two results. 3.54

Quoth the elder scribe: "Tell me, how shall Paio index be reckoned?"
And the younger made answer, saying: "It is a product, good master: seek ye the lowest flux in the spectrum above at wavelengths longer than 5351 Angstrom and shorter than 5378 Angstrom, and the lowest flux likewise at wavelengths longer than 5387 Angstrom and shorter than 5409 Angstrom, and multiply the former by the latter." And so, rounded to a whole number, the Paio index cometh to 136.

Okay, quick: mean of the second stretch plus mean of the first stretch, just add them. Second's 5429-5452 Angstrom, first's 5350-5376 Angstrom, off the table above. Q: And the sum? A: 24.6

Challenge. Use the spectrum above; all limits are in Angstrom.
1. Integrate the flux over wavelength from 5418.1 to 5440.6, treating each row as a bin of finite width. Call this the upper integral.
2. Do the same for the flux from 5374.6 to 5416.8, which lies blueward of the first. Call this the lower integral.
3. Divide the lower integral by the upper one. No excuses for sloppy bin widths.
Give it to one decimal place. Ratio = 1.8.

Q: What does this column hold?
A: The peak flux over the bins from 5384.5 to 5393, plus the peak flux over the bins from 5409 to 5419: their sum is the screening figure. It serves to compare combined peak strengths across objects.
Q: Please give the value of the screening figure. 25.2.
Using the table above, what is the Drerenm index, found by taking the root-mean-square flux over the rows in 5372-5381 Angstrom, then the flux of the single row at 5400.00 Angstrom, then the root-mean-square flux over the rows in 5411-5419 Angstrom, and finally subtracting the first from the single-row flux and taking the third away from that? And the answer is -12.2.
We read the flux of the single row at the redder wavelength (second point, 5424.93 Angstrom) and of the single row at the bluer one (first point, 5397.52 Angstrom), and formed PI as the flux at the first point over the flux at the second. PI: 0.96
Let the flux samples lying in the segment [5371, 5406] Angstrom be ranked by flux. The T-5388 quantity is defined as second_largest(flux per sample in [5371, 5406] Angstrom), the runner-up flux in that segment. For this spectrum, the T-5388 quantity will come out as 12.93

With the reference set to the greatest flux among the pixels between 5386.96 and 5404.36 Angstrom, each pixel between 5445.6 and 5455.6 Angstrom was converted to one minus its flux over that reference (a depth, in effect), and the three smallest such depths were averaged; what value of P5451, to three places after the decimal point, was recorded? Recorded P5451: 0.066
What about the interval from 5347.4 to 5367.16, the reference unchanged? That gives 0.011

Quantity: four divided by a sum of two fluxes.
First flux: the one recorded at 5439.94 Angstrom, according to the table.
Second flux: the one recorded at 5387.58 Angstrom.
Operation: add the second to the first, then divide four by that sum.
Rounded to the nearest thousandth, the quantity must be 0.159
